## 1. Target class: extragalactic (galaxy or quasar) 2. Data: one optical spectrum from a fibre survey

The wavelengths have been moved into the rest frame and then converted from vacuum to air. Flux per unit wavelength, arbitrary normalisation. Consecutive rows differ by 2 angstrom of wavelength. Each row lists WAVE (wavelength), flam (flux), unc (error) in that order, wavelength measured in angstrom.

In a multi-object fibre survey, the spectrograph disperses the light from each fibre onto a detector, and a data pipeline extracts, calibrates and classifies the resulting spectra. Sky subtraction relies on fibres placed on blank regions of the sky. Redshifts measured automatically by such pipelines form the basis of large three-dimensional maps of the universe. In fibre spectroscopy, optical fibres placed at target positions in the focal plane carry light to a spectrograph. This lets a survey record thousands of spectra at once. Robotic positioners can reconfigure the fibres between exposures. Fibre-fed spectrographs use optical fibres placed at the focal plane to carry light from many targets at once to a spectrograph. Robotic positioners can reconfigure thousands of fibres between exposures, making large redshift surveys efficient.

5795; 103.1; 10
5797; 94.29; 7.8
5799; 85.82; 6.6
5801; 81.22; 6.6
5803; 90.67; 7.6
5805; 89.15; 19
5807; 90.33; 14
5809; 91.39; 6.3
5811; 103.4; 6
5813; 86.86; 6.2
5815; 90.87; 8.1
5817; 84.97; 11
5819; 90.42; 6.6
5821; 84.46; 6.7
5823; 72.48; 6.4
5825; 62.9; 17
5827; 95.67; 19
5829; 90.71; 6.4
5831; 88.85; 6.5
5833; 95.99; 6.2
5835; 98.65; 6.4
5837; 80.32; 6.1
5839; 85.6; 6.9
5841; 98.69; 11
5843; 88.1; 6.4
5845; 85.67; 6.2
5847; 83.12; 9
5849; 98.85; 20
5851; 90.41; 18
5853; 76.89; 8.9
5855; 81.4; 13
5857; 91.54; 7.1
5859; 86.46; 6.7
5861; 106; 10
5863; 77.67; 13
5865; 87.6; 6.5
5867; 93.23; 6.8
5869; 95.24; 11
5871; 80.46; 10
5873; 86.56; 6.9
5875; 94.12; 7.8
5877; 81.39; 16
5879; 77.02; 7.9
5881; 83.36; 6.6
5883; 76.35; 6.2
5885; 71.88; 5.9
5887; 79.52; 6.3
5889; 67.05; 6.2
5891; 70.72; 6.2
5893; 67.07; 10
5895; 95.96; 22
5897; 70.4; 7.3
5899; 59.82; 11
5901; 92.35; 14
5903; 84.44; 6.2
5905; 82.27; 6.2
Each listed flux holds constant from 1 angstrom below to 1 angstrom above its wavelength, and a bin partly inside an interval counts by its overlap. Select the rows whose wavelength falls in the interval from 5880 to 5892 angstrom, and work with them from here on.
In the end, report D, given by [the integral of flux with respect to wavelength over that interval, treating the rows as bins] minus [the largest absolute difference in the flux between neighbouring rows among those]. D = 885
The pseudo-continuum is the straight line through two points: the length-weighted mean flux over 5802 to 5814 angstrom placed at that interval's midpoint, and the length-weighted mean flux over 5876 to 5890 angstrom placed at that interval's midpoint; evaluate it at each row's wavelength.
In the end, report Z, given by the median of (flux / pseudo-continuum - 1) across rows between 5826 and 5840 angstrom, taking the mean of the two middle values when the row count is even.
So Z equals 0.03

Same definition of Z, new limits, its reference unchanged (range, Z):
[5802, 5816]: -0.02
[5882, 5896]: -0.06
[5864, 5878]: 0.10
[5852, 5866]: 0.06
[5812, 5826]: -0.05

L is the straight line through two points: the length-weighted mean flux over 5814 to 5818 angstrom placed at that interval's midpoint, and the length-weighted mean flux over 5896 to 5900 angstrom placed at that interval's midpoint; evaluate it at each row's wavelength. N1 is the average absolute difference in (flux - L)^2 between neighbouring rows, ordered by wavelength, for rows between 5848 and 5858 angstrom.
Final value 157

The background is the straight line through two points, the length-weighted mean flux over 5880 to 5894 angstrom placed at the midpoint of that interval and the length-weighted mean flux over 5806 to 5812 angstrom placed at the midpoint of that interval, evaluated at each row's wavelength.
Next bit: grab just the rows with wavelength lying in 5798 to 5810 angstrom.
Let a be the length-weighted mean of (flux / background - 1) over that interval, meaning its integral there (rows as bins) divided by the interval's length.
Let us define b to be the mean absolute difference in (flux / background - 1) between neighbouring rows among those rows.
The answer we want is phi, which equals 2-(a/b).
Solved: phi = 4.3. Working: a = -0.09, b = 0.038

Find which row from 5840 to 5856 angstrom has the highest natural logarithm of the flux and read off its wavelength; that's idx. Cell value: 5849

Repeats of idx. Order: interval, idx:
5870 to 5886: 5875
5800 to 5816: 5811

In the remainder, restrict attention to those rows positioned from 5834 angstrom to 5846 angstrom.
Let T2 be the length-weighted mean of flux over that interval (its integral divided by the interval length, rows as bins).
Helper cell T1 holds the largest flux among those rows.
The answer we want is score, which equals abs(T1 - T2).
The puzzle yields 9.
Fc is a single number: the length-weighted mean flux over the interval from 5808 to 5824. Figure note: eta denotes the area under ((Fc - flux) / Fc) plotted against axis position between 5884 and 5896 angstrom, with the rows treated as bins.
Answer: 1.7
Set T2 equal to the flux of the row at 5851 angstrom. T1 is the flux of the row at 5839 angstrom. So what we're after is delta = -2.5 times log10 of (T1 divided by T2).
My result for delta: 0.06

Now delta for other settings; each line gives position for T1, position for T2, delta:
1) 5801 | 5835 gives 0.21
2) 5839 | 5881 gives -0.03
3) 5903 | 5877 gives -0.04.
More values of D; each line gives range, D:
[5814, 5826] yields 960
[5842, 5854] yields 1030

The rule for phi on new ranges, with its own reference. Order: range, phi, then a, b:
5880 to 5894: 2.0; 0.00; 0.085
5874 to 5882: 1.0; 0.10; 0.100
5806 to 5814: 2.2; -0.02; 0.106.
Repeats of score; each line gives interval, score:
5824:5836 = 10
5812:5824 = 6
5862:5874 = 8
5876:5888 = 5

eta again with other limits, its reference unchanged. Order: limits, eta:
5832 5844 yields -0.4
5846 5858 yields 0.1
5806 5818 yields -0.4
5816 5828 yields 0.9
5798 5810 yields 0.0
